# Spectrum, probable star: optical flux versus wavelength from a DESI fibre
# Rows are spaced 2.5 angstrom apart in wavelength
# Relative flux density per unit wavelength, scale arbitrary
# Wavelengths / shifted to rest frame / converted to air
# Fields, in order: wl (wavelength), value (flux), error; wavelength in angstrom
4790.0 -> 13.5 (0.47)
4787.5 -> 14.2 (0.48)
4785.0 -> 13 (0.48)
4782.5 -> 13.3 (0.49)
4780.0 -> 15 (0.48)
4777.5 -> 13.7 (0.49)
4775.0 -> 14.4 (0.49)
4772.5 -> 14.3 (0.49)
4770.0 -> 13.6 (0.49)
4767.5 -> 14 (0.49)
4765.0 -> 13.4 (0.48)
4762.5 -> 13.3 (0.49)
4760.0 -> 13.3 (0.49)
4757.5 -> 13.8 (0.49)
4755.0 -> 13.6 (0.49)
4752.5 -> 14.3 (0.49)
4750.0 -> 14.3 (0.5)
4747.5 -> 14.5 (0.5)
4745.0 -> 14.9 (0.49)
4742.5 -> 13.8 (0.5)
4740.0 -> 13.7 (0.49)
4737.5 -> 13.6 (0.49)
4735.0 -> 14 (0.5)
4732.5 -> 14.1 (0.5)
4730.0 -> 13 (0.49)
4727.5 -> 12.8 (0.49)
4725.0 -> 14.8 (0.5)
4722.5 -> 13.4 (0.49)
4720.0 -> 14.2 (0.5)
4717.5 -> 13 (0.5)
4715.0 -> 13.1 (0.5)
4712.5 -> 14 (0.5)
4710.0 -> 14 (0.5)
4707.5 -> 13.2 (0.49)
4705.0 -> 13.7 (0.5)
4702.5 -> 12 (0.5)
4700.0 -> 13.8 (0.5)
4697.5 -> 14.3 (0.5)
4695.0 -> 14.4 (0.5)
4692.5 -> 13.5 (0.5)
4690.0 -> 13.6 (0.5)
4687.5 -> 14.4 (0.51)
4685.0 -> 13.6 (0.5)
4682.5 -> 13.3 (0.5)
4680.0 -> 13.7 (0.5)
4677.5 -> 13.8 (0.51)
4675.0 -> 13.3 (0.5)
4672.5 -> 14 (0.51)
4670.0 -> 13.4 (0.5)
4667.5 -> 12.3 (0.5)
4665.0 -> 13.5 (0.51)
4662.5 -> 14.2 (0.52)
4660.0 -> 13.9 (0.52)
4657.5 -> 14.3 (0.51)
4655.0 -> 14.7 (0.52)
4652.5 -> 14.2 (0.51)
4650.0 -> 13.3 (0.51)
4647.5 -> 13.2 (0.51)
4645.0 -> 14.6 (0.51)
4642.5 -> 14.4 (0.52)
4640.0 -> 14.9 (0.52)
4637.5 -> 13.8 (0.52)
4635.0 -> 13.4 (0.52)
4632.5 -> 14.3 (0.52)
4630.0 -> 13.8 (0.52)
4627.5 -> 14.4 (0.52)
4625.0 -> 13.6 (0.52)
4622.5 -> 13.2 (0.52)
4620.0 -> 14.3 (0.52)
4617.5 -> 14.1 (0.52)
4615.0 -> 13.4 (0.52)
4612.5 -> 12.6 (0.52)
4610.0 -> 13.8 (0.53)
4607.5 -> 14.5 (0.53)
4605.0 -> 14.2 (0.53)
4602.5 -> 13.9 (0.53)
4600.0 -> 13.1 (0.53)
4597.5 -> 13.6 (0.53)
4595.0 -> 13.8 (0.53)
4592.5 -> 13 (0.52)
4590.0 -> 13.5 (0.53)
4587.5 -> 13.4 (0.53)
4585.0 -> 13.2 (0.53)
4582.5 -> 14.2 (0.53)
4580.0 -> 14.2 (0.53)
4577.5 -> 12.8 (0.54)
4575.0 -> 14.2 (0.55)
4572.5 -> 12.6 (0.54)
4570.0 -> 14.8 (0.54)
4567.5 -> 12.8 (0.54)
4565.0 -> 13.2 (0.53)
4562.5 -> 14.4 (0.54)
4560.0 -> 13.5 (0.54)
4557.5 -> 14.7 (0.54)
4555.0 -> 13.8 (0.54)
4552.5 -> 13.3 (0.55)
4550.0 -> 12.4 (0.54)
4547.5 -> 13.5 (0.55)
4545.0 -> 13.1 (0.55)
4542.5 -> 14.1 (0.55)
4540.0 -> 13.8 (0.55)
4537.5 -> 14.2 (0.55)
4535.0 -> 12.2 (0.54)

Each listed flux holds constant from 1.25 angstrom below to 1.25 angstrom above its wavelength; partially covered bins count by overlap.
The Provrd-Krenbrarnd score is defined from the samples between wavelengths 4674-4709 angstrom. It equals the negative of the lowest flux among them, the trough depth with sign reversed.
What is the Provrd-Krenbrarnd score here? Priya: -12.0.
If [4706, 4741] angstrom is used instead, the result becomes -12.8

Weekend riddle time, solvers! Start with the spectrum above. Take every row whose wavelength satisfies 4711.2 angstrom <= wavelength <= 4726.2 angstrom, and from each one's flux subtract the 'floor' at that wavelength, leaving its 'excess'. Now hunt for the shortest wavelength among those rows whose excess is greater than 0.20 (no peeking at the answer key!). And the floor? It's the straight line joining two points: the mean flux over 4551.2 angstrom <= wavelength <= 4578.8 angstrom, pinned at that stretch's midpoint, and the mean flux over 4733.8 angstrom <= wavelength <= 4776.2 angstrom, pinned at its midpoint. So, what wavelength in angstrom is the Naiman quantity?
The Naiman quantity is 4720.0 angstrom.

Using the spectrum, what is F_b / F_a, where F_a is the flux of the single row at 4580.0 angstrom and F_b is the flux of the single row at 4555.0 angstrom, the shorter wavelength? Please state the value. 0.972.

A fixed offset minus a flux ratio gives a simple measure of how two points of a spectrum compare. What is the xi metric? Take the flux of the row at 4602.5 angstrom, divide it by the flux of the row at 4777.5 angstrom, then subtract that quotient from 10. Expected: 8.99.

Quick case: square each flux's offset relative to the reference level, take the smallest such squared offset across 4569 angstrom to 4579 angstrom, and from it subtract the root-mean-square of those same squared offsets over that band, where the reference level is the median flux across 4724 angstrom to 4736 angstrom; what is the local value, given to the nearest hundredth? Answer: -1.22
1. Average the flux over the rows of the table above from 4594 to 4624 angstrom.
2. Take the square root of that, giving 3.70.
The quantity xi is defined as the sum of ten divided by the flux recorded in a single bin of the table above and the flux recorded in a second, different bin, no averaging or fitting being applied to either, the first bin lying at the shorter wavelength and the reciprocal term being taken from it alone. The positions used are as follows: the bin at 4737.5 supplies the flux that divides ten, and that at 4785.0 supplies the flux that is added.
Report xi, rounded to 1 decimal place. 13.7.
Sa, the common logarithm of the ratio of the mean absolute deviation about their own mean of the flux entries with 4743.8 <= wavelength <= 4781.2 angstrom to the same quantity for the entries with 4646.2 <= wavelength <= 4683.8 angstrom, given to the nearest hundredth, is 0.01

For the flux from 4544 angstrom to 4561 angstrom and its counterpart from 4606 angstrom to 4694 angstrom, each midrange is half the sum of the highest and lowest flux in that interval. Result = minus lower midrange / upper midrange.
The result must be -1.00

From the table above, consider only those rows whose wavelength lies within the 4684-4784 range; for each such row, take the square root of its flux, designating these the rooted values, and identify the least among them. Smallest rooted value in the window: 3.46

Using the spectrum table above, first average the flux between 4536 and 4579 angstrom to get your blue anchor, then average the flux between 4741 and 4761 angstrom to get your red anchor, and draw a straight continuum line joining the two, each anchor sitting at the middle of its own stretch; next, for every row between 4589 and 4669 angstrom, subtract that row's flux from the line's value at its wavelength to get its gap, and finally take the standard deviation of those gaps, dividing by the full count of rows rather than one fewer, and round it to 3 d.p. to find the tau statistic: 0.596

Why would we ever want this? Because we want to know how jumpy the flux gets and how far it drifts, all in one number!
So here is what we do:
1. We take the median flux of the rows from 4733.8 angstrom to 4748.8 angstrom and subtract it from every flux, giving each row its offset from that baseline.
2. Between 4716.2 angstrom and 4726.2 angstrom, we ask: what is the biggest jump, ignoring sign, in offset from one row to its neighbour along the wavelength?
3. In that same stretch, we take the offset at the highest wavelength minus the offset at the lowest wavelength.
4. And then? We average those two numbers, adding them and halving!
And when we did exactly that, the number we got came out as 1.6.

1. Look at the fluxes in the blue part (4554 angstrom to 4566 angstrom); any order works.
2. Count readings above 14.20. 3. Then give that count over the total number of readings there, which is 0.40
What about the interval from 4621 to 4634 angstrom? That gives 0.40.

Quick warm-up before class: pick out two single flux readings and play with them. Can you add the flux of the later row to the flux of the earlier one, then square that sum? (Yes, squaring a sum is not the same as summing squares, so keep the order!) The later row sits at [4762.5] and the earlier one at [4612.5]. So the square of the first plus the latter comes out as 671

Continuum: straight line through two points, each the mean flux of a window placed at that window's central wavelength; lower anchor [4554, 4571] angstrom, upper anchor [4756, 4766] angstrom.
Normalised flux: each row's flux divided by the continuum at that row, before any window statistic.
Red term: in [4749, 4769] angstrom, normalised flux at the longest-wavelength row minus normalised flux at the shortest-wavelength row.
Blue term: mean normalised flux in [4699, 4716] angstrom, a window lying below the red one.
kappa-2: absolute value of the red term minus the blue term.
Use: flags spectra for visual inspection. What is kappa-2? 1.01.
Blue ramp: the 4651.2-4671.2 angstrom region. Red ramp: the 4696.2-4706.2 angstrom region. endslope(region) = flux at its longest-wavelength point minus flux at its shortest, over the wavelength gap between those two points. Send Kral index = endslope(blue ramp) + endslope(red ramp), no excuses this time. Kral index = -0.13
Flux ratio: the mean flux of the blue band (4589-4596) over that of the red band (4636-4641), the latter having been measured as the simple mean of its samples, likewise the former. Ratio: 0.94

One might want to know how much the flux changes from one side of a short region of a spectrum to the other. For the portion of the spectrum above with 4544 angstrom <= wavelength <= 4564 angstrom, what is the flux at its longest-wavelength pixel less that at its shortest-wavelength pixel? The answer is 1.3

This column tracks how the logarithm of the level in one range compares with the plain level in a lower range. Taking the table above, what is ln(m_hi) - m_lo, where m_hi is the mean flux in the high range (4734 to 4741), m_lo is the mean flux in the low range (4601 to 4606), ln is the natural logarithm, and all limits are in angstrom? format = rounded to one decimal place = -11.4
